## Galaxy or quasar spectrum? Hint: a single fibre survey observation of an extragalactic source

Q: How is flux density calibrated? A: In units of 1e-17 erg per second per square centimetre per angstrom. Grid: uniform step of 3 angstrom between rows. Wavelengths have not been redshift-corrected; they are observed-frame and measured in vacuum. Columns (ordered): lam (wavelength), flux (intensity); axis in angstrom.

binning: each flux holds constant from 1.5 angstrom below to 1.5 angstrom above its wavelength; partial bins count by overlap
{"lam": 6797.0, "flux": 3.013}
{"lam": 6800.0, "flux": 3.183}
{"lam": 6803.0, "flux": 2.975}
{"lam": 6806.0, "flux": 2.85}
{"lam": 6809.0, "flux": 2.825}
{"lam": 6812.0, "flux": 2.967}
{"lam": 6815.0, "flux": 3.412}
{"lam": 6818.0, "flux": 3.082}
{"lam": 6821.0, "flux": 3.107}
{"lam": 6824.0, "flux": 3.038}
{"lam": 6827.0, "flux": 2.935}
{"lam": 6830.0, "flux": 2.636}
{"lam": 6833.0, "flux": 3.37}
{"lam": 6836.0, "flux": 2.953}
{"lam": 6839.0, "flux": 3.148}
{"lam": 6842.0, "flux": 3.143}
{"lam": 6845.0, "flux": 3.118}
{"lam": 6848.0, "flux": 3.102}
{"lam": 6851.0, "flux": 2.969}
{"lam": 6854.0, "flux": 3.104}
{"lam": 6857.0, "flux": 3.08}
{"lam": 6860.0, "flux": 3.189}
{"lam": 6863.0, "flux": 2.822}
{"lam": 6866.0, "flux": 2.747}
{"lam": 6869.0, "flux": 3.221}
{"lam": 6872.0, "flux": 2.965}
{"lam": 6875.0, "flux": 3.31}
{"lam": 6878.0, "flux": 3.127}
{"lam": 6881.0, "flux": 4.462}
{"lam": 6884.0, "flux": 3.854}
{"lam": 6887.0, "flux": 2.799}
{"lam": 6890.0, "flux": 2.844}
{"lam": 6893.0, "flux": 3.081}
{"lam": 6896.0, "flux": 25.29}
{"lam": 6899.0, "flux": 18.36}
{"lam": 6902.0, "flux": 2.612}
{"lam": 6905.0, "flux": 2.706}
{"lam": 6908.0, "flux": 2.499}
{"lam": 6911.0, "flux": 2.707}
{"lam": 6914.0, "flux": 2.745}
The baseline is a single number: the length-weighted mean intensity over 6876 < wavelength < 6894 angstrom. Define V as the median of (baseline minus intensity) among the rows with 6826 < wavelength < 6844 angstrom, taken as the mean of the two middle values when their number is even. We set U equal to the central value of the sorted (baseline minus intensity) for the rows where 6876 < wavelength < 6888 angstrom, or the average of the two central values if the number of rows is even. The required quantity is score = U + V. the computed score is 0.20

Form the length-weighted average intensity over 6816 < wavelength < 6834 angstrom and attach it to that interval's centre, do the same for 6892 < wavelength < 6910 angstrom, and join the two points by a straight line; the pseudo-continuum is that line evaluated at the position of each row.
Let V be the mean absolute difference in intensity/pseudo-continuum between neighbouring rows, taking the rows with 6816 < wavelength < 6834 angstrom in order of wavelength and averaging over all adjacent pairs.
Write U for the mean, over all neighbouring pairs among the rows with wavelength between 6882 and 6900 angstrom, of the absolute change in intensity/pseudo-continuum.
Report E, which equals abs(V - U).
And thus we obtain 0.59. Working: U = 0.71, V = 0.13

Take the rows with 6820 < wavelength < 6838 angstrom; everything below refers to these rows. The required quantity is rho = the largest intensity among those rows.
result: 3.37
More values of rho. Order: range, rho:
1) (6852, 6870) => 3.221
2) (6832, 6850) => 3.37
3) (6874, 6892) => 4.462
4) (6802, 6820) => 3.412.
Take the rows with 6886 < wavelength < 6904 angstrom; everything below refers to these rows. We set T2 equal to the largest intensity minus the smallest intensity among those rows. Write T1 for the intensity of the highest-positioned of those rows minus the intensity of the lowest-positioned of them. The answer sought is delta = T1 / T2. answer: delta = 0.0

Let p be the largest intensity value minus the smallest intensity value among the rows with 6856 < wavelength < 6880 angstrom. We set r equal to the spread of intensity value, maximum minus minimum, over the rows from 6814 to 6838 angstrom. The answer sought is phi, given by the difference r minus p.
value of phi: 0.2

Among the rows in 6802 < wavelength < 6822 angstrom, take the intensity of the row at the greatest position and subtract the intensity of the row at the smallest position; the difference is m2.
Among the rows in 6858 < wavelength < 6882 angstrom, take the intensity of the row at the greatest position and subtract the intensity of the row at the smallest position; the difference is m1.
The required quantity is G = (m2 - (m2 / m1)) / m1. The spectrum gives 0.0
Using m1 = 1.3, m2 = 0.1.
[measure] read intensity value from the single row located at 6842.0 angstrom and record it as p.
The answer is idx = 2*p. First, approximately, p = 3.143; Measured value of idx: 6.3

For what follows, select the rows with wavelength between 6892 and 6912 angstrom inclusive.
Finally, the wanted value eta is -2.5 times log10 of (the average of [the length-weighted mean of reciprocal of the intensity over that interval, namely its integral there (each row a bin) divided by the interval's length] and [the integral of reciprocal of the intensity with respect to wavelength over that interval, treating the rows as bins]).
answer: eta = -1.15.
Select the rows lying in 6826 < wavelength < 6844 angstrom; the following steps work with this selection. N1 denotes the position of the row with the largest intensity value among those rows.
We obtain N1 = 6833.0 angstrom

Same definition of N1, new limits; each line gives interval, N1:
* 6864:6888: 6881.0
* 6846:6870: 6869.0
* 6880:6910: 6896.0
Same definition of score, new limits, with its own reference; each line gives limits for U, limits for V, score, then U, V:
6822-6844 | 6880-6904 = 0.23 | 0.33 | -0.10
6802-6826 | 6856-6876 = 0.65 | 0.36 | 0.29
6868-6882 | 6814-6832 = 0.45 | 0.15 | 0.31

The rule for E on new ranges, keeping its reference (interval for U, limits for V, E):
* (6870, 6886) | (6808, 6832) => 0.05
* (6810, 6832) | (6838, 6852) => 0.09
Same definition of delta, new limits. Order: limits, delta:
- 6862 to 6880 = 0.5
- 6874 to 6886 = 0.4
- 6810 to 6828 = -0.1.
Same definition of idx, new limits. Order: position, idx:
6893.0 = 6.2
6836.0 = 5.9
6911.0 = 5.4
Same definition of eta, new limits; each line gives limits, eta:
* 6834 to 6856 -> -1.43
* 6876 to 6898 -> -1.21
